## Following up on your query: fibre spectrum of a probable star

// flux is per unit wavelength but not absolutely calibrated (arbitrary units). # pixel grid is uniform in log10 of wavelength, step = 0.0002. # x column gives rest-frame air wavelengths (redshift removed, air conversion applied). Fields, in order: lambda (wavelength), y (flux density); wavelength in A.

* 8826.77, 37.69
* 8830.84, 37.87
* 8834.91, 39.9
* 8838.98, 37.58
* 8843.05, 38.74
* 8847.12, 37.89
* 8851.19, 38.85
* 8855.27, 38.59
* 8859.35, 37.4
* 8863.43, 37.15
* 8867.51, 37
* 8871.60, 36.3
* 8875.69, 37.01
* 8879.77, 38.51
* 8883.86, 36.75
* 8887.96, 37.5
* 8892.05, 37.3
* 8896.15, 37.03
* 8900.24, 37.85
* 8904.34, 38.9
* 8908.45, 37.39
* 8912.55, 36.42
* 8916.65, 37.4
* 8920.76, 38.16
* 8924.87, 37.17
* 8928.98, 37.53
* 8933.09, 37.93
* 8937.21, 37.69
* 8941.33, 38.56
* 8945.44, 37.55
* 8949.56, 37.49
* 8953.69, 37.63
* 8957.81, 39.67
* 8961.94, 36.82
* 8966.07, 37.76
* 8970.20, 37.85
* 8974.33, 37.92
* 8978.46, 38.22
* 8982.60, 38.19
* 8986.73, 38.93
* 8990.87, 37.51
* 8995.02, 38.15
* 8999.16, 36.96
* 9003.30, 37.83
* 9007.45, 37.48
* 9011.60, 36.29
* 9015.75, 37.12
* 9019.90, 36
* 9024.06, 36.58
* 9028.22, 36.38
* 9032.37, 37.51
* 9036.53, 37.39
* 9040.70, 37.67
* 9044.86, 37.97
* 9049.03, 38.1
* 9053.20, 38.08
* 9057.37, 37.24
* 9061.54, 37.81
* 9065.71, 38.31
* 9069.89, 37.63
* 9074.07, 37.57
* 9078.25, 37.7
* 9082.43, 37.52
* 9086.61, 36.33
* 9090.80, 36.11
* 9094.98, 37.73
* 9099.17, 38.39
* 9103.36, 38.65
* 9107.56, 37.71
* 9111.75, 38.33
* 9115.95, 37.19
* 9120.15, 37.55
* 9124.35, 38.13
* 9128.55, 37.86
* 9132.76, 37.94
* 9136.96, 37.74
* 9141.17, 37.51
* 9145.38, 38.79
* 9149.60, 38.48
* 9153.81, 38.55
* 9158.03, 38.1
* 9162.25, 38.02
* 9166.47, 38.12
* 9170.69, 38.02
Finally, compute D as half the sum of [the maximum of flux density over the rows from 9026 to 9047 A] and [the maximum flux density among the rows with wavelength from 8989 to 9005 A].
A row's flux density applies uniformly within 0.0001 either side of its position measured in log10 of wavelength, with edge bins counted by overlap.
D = 38.1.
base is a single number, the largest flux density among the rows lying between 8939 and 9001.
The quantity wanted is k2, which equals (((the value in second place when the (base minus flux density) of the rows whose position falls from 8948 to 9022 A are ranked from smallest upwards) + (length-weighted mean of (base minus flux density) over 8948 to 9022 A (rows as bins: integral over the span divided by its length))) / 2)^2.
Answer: 1.9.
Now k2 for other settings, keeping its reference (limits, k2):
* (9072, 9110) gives 2.9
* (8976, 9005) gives 2.5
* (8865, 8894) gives 5.4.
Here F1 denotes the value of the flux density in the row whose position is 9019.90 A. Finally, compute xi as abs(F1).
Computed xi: 36.0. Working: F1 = 36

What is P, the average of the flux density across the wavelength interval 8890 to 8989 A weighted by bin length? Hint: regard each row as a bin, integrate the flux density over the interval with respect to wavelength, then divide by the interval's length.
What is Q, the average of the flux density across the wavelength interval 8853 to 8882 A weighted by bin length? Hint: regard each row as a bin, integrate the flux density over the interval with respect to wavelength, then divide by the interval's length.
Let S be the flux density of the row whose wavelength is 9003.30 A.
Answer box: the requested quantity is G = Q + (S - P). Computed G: 37.4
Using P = 37.8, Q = 37.43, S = 37.83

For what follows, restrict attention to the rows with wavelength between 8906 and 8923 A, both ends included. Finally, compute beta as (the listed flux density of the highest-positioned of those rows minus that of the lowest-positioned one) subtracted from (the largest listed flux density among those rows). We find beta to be 37.4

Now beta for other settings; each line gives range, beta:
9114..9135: 37.4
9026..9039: 36.5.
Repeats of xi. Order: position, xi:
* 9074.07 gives 37.6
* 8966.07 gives 37.8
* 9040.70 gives 37.7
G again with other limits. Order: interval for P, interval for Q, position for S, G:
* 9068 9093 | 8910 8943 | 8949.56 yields 37.9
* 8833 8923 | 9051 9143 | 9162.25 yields 38.0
